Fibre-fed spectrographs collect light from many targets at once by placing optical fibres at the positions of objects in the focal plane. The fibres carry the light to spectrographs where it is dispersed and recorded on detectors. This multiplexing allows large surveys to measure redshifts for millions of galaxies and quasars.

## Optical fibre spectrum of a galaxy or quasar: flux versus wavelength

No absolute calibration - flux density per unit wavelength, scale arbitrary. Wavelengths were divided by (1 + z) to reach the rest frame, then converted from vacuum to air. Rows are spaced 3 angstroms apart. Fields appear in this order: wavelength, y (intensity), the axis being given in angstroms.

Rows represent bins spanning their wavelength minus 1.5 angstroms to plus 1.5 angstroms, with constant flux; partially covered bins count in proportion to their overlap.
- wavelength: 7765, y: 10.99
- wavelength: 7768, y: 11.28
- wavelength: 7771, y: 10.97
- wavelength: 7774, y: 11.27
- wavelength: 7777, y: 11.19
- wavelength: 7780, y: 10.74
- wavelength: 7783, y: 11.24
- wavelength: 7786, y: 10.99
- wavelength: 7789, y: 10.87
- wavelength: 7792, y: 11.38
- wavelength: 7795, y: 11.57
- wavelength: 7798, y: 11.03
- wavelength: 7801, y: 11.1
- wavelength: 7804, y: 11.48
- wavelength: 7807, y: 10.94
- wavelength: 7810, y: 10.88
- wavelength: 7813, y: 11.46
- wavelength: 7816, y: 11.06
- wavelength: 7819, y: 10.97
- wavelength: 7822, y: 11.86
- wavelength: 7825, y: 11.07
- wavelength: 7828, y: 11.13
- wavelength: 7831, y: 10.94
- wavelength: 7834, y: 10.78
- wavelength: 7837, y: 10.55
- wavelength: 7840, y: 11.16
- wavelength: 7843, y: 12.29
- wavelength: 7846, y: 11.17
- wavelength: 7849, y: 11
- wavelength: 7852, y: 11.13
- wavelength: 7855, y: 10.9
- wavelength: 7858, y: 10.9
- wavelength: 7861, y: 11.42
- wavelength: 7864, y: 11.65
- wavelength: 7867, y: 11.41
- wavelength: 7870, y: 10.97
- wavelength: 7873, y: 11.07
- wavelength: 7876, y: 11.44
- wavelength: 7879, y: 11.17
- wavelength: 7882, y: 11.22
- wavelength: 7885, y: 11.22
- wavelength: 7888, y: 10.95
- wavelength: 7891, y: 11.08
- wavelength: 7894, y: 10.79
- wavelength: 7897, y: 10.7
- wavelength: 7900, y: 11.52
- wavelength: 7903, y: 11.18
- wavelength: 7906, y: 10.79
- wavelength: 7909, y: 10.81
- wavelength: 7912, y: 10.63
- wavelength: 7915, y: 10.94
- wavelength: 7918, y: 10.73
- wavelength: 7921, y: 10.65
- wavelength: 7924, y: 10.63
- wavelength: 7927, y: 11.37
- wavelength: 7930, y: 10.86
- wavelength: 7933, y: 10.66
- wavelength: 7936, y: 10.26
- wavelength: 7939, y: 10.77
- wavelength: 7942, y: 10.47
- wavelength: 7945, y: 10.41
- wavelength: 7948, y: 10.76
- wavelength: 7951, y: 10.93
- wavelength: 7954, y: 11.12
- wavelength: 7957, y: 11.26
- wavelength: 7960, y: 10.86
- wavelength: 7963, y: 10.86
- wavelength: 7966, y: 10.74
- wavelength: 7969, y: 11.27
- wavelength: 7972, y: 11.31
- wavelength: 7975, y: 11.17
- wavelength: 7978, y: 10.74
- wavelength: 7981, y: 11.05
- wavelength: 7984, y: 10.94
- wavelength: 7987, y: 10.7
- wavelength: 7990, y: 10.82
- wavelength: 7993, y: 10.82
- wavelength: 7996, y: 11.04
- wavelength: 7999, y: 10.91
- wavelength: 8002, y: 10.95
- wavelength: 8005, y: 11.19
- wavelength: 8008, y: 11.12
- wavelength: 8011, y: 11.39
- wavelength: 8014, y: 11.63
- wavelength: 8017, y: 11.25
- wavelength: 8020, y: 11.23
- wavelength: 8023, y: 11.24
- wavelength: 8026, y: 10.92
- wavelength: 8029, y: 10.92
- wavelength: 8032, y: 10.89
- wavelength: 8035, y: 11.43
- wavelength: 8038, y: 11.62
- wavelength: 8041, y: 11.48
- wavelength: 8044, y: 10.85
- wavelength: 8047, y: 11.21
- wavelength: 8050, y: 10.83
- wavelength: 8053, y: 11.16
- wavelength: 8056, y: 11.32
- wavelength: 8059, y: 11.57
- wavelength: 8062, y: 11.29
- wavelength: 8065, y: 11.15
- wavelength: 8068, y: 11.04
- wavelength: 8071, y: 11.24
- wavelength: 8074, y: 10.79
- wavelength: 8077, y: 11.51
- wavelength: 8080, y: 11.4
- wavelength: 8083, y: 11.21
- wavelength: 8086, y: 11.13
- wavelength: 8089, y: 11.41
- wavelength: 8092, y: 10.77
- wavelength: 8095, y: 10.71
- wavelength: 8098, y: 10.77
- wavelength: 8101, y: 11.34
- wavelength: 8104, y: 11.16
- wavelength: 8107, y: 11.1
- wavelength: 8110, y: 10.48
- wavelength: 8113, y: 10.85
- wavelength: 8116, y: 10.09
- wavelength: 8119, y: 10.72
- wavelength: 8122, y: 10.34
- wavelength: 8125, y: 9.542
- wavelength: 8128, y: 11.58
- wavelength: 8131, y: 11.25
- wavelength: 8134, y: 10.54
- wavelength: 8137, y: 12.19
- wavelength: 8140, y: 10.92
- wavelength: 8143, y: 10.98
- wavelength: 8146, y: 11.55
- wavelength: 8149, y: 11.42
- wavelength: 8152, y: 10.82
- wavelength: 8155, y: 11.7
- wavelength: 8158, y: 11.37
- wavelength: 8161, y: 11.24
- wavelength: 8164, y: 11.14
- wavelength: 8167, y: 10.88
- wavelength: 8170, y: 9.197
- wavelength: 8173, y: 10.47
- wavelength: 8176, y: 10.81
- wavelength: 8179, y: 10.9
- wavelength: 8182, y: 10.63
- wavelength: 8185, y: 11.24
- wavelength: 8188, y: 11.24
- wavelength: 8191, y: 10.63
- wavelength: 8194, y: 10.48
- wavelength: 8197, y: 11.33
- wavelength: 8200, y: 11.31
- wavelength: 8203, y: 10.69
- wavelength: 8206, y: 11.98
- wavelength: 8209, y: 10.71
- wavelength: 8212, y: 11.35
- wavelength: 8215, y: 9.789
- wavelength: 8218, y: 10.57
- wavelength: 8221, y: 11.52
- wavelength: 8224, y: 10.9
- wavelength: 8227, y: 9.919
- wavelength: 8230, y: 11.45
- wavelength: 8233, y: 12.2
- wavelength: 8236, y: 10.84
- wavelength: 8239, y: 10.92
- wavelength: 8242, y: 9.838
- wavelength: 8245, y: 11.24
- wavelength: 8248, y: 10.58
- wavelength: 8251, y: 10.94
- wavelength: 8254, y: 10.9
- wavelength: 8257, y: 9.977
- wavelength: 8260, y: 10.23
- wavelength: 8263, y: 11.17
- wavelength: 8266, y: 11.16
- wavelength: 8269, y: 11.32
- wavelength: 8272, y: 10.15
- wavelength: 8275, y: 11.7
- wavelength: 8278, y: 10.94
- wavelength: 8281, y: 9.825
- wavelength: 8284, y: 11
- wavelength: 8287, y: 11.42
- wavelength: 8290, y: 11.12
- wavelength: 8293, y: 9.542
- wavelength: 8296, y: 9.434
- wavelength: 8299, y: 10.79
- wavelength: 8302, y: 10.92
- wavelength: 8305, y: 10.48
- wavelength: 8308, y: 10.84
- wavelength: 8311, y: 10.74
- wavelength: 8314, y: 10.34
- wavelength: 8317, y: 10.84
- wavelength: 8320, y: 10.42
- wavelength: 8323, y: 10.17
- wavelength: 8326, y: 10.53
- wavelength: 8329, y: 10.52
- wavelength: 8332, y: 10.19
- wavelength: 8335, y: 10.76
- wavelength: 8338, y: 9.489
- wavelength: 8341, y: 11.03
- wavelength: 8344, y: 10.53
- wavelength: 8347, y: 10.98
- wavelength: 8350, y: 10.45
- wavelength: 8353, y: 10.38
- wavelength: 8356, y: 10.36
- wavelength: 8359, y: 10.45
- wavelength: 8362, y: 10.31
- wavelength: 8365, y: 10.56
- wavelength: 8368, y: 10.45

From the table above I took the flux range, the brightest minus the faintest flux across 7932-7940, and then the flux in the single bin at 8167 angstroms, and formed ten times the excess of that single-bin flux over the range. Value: 104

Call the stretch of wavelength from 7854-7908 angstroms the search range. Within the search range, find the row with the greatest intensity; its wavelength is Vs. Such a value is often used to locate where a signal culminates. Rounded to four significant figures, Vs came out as 7864 angstroms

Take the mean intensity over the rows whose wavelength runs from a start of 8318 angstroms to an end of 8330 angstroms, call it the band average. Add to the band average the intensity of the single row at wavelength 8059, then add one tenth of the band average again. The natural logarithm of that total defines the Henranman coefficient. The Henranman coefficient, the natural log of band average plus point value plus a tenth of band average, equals 3.14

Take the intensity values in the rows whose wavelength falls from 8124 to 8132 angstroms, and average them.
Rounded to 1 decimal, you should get 10.8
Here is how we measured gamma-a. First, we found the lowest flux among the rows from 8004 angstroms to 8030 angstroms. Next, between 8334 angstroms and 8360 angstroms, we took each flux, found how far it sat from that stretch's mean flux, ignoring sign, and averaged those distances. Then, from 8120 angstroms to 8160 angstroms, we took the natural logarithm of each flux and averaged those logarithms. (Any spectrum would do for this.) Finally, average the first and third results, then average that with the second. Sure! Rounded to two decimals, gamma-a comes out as 3.48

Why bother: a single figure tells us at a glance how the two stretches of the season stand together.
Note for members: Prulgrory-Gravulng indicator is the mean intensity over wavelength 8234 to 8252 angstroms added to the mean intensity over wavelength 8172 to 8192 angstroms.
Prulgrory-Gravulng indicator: 21.6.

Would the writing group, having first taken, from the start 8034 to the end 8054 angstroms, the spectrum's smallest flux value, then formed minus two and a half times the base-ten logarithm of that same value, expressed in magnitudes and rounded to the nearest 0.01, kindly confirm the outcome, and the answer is -2.59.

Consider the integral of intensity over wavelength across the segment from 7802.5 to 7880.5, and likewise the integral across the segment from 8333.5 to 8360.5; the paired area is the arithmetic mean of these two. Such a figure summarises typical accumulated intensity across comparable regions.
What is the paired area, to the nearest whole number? 578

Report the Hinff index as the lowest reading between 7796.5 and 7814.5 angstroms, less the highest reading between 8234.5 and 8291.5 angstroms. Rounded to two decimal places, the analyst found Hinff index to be -0.82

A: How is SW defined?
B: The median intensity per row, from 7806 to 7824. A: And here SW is 11.0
